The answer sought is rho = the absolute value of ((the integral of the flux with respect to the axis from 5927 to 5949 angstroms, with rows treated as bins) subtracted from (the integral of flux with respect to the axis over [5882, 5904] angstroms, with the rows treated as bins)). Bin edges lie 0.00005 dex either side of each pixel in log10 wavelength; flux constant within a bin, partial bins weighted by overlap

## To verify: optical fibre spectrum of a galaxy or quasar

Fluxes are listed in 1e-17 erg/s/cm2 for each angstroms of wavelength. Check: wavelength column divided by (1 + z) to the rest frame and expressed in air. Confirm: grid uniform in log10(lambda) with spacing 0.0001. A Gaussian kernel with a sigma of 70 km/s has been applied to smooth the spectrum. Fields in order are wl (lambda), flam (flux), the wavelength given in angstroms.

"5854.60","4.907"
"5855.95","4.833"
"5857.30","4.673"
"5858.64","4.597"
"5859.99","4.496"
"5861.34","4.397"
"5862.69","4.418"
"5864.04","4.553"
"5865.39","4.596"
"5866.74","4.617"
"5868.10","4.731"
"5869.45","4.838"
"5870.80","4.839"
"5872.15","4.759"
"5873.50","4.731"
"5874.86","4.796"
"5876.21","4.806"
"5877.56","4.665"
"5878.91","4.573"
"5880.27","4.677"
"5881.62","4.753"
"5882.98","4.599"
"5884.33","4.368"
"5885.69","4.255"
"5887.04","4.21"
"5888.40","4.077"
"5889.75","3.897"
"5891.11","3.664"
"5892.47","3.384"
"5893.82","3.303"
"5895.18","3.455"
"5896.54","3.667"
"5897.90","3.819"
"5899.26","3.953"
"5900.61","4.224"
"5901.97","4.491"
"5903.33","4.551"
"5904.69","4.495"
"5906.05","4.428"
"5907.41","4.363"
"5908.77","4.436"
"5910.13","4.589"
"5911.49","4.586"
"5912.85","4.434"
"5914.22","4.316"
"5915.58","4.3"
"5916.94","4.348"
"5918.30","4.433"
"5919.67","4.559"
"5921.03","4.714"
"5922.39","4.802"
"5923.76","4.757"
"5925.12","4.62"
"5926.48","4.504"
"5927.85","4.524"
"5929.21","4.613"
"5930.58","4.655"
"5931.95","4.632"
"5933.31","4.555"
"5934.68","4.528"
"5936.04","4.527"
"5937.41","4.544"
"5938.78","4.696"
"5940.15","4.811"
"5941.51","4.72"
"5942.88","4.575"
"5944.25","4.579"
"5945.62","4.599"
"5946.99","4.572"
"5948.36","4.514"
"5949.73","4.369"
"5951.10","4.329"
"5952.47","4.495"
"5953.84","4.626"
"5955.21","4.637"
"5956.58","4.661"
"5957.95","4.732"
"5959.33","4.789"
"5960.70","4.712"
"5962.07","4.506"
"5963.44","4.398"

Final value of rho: 13.1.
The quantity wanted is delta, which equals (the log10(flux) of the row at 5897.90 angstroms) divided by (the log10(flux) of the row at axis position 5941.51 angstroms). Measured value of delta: 0.86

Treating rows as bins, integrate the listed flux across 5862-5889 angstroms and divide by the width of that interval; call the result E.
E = 4.59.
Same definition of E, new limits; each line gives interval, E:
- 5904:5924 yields 4.50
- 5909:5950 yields 4.57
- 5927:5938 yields 4.57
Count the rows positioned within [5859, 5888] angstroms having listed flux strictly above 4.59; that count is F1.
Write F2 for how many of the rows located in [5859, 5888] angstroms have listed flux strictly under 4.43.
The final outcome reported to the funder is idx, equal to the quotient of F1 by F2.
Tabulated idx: 2.60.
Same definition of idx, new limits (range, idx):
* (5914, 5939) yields 2.67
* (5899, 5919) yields 0.00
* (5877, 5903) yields 0.31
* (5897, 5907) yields 0.00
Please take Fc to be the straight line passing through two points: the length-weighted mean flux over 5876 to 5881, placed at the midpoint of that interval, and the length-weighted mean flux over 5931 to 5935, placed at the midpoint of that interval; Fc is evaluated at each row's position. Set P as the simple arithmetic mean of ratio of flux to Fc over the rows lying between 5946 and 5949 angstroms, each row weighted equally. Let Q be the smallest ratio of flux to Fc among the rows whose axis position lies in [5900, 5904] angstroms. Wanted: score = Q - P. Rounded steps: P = 0.998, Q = 0.91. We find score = -0.09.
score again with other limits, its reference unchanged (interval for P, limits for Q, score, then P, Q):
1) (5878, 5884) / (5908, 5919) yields -0.06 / 0.996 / 0.93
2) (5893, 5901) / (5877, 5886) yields 0.11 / 0.805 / 0.91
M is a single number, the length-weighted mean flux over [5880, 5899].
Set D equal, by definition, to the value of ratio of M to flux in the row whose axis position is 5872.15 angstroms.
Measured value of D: 0.84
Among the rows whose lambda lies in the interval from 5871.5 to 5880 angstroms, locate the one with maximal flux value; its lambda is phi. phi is 5876.21 angstroms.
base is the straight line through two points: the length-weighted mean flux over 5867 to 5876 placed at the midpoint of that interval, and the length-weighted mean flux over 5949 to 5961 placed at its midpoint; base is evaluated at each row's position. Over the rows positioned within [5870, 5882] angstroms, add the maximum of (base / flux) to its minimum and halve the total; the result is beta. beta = 1.01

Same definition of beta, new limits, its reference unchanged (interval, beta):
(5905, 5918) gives 1.05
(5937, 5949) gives 0.99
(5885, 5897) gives 1.27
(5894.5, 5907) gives 1.20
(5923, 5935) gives 1.01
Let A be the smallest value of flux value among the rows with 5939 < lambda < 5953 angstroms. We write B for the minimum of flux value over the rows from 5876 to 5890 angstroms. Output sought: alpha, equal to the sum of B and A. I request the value 8.23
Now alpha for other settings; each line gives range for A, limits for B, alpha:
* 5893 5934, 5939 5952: 7.63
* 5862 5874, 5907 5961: 8.72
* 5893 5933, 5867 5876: 8.03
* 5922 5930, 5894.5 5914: 7.96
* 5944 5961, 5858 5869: 8.73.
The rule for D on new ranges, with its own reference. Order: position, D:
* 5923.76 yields 0.84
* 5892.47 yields 1.18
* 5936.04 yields 0.88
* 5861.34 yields 0.91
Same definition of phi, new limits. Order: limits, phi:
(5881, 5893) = 5881.62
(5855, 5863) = 5855.95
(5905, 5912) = 5910.13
